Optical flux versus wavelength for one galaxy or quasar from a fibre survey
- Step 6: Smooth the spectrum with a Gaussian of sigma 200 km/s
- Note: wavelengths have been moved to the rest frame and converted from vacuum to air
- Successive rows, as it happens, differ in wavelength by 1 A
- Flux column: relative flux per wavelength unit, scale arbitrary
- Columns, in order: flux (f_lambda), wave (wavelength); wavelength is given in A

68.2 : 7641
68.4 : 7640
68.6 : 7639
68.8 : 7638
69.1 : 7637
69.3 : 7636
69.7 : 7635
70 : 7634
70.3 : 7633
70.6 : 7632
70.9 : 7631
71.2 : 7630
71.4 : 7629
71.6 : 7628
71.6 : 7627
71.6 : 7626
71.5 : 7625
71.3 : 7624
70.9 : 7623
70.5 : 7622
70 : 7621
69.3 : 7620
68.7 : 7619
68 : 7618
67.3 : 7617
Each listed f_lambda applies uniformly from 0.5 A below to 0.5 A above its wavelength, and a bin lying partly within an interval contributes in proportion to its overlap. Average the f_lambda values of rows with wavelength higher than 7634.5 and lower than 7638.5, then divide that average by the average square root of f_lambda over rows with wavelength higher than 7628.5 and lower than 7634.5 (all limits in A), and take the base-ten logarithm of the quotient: 0.915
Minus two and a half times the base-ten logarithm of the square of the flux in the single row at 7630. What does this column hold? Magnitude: -9.26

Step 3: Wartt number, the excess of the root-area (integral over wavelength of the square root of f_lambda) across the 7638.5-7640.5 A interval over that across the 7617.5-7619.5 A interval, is 0.02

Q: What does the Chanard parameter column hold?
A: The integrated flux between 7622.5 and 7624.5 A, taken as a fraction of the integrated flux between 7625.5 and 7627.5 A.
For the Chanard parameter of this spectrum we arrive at 0.99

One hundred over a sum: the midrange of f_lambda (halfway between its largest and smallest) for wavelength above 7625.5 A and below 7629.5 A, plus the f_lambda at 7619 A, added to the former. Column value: 0.713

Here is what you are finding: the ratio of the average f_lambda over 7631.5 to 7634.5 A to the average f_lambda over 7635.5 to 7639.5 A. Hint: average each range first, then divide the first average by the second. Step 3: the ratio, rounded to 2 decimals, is 1.02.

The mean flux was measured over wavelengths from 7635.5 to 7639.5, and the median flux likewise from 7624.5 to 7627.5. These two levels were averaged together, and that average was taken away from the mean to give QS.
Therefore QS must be -1.3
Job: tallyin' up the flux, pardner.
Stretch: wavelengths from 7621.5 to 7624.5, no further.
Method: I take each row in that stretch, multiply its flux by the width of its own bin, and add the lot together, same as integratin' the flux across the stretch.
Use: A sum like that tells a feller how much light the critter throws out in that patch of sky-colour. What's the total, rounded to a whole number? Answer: 213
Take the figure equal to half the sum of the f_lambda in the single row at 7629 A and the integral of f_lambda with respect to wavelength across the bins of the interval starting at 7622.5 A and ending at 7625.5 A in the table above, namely 143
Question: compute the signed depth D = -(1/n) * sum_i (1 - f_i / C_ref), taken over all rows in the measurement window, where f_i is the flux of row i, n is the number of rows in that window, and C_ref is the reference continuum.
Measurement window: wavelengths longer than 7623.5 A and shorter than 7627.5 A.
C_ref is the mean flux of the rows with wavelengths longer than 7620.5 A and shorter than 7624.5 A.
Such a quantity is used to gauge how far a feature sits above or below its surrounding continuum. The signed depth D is 0.012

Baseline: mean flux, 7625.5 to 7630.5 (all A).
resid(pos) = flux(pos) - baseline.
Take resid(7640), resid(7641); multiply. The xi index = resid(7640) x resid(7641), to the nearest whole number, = 10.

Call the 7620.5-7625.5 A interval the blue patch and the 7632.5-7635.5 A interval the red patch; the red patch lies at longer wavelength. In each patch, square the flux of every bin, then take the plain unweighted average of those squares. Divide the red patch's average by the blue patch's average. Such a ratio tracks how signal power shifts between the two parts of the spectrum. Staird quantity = 0.98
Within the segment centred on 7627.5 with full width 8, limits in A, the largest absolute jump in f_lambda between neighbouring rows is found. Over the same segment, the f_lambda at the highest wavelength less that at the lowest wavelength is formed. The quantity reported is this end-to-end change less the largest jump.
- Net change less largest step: -0.7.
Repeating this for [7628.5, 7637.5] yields -2.7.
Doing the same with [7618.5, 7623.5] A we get 1.5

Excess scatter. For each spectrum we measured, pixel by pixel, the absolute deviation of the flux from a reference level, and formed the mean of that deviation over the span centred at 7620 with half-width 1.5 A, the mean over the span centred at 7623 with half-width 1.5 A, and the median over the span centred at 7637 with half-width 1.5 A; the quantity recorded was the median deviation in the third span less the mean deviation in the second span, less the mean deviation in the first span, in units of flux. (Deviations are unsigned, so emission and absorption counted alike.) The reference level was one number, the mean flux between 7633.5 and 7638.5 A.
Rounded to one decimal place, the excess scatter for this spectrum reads -1.7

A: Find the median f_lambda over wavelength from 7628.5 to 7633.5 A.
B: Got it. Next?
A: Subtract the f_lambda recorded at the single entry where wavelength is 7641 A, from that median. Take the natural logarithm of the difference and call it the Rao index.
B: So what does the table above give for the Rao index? 0.99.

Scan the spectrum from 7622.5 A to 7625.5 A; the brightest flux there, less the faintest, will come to 0.60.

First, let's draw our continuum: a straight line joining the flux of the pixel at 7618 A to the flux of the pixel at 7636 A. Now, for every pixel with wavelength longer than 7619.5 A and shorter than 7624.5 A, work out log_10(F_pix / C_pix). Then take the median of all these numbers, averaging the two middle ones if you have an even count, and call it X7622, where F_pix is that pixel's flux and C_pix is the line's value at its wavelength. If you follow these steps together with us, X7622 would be 0.0138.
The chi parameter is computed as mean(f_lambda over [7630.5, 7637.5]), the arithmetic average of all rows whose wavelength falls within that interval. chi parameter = 70.0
